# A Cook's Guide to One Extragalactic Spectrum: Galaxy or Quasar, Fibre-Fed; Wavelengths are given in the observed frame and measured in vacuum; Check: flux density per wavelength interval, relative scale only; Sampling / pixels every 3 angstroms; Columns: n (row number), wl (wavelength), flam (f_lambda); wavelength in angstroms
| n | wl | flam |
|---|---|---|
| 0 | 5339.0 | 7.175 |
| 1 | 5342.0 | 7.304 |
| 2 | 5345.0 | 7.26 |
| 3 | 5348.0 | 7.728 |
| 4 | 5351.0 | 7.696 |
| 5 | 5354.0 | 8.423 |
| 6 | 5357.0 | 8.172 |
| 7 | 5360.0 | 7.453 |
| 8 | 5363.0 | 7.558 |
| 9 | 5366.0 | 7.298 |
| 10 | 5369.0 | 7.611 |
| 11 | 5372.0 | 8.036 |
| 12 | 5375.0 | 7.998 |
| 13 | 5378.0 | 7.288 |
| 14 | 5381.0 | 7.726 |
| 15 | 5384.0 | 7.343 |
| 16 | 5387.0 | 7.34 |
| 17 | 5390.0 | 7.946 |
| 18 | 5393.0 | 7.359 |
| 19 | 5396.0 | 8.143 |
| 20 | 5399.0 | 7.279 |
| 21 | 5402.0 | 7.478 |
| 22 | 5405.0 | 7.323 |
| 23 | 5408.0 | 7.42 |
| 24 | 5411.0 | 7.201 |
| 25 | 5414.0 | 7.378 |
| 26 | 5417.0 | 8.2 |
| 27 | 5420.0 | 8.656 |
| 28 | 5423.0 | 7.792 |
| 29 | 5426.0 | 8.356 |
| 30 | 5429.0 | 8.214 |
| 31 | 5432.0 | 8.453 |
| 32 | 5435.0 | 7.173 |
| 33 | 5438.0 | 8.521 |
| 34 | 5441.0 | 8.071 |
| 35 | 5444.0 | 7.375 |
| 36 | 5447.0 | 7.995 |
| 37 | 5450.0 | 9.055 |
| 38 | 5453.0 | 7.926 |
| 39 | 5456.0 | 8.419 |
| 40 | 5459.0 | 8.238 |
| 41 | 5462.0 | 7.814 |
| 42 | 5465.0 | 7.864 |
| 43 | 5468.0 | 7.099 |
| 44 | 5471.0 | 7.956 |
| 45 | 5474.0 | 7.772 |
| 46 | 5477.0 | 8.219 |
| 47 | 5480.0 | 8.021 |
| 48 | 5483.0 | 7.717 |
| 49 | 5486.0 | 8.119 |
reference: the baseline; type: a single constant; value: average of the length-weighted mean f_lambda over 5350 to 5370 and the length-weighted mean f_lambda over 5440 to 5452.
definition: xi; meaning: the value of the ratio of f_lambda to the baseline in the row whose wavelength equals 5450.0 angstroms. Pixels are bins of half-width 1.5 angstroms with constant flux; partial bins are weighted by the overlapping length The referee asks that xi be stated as 1.14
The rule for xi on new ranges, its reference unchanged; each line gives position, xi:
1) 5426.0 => 1.05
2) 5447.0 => 1.01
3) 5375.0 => 1.01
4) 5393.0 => 0.93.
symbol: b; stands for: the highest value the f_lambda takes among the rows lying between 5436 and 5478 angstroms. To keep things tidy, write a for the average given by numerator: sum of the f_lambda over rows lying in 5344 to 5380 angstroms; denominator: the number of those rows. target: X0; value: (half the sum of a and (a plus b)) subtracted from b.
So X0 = -3.2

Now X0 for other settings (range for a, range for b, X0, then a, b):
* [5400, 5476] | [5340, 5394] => -3.7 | 7.91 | 8.423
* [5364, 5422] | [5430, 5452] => -3.1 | 7.63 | 9.055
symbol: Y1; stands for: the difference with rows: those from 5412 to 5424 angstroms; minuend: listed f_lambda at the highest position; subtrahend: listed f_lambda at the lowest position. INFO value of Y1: 0.4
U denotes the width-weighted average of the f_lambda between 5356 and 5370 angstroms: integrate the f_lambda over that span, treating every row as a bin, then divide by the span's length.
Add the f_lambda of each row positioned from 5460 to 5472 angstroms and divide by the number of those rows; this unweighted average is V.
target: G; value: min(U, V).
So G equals 7.60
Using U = 7.60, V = 7.68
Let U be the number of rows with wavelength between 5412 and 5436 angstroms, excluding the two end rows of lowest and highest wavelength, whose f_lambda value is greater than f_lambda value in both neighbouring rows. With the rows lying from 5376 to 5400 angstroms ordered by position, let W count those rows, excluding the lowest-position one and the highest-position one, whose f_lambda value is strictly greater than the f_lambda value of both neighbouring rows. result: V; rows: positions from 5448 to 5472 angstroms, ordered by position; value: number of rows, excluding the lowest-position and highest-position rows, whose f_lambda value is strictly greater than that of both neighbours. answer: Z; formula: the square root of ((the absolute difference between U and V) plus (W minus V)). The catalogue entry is 1.4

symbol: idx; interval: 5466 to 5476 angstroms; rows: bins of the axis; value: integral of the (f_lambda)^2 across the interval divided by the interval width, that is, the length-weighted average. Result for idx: 58.7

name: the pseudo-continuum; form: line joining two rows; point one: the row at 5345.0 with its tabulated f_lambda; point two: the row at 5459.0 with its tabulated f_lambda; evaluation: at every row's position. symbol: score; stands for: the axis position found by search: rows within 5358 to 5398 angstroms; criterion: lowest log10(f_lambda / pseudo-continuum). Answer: 5393.0 angstroms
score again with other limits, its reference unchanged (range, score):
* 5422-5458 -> 5435.0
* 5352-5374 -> 5366.0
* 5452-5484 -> 5468.0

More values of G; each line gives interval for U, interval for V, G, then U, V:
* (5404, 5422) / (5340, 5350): 7.43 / 7.71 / 7.43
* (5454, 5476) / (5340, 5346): 7.28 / 7.89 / 7.28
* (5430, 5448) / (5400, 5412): 7.36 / 7.94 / 7.36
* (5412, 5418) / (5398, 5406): 7.36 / 7.71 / 7.36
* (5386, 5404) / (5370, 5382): 7.59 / 7.59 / 7.76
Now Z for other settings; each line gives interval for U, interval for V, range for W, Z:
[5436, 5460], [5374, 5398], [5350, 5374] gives 0.0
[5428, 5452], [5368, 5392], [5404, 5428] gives 0.0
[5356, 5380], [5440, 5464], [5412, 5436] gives 1.0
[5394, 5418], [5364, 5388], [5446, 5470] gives 1.0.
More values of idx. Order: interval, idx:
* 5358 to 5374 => 58.2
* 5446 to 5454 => 70.4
